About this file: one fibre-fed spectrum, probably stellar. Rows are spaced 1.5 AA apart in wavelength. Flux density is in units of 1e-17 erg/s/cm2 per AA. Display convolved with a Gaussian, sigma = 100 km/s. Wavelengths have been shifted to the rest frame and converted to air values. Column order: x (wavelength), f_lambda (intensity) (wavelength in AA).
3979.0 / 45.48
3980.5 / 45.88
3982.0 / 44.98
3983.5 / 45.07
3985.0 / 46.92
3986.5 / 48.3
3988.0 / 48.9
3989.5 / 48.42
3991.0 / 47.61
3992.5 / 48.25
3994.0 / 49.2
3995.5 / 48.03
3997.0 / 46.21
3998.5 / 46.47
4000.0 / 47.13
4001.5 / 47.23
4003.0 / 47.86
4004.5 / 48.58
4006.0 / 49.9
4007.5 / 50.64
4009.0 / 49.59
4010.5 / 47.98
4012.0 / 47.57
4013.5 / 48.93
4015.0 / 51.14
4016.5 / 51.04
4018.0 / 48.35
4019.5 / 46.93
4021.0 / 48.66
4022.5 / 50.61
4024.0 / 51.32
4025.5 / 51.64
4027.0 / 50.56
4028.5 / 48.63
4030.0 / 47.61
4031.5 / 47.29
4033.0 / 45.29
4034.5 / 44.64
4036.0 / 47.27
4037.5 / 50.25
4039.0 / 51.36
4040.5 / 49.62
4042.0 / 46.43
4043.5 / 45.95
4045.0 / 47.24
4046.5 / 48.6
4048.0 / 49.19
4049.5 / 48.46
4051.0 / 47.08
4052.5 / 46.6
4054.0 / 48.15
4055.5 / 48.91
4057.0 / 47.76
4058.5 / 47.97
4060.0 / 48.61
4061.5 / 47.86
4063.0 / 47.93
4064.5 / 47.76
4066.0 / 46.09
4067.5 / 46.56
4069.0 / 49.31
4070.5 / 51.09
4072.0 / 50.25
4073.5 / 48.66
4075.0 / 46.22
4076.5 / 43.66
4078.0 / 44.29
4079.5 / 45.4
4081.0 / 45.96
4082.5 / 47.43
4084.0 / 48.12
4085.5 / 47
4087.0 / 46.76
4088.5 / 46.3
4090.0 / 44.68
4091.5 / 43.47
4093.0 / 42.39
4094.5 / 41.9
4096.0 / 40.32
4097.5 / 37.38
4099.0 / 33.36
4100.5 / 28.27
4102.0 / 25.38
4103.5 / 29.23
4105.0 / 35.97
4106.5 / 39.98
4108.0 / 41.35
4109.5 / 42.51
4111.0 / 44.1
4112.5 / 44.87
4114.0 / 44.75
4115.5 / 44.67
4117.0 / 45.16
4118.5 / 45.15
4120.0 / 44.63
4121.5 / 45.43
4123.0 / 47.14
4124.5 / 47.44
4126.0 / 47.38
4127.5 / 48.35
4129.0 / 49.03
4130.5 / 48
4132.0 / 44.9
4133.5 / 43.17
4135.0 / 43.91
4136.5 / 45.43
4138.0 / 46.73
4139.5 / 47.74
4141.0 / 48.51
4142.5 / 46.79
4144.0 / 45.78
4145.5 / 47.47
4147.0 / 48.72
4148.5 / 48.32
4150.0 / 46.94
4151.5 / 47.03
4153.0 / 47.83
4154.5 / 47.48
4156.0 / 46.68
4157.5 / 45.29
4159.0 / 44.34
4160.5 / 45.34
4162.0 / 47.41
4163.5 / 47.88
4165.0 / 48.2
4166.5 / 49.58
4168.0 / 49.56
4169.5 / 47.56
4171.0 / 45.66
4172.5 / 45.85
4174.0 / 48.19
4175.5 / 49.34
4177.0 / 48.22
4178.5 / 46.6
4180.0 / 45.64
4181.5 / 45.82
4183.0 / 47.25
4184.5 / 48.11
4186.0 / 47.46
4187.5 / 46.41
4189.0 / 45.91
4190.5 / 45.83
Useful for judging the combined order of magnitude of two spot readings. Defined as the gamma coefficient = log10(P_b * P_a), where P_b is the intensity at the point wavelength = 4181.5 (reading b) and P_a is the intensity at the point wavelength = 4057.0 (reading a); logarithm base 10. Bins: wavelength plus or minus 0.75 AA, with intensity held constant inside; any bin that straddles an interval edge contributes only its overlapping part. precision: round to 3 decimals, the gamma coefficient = 3.340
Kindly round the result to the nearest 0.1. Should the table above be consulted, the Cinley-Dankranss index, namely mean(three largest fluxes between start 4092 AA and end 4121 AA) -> 45.1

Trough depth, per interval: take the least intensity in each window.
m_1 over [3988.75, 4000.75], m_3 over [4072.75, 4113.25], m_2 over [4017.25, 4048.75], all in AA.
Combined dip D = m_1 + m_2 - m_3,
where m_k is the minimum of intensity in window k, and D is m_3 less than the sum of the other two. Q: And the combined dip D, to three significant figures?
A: 65.5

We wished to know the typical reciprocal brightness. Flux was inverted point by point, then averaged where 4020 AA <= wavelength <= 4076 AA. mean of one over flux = 0.0207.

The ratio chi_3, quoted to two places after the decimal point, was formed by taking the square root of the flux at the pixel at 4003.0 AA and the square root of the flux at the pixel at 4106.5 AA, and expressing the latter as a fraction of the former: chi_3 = 0.91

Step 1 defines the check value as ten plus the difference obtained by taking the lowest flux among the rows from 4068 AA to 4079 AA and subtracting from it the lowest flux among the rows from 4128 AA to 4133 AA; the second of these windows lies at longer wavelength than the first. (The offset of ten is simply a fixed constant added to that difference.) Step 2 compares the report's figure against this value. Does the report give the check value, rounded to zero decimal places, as 9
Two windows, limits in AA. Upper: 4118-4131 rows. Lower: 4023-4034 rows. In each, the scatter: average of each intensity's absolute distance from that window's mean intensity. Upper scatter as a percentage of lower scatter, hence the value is 64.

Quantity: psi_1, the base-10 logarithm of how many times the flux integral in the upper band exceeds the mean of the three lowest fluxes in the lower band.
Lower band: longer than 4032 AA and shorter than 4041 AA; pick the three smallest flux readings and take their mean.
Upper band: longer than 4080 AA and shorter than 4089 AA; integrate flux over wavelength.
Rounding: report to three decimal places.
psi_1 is 0.965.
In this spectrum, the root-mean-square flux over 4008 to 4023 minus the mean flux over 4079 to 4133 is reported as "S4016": 6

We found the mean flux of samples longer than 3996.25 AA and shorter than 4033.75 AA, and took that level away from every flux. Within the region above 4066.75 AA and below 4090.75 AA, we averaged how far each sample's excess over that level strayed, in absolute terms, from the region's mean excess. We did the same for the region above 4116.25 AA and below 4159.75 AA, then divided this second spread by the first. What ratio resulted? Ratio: 0.81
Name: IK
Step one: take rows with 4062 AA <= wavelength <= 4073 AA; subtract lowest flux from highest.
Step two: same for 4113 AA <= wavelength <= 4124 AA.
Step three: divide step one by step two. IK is 2.0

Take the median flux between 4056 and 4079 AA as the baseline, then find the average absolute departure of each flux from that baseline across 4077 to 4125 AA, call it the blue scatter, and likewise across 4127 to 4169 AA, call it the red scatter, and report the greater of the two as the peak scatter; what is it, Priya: 5.7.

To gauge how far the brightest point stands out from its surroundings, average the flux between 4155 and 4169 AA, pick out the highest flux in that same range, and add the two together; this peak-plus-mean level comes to 96.7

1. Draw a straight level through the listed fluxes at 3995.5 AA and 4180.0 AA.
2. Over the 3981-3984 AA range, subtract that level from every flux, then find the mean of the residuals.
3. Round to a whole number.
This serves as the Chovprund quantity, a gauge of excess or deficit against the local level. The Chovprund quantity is -3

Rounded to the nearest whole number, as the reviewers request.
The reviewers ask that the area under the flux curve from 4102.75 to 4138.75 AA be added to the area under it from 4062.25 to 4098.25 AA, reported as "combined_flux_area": 3237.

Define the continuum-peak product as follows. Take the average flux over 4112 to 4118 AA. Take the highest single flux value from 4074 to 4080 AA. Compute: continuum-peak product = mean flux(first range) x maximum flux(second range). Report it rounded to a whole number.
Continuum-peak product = 2074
